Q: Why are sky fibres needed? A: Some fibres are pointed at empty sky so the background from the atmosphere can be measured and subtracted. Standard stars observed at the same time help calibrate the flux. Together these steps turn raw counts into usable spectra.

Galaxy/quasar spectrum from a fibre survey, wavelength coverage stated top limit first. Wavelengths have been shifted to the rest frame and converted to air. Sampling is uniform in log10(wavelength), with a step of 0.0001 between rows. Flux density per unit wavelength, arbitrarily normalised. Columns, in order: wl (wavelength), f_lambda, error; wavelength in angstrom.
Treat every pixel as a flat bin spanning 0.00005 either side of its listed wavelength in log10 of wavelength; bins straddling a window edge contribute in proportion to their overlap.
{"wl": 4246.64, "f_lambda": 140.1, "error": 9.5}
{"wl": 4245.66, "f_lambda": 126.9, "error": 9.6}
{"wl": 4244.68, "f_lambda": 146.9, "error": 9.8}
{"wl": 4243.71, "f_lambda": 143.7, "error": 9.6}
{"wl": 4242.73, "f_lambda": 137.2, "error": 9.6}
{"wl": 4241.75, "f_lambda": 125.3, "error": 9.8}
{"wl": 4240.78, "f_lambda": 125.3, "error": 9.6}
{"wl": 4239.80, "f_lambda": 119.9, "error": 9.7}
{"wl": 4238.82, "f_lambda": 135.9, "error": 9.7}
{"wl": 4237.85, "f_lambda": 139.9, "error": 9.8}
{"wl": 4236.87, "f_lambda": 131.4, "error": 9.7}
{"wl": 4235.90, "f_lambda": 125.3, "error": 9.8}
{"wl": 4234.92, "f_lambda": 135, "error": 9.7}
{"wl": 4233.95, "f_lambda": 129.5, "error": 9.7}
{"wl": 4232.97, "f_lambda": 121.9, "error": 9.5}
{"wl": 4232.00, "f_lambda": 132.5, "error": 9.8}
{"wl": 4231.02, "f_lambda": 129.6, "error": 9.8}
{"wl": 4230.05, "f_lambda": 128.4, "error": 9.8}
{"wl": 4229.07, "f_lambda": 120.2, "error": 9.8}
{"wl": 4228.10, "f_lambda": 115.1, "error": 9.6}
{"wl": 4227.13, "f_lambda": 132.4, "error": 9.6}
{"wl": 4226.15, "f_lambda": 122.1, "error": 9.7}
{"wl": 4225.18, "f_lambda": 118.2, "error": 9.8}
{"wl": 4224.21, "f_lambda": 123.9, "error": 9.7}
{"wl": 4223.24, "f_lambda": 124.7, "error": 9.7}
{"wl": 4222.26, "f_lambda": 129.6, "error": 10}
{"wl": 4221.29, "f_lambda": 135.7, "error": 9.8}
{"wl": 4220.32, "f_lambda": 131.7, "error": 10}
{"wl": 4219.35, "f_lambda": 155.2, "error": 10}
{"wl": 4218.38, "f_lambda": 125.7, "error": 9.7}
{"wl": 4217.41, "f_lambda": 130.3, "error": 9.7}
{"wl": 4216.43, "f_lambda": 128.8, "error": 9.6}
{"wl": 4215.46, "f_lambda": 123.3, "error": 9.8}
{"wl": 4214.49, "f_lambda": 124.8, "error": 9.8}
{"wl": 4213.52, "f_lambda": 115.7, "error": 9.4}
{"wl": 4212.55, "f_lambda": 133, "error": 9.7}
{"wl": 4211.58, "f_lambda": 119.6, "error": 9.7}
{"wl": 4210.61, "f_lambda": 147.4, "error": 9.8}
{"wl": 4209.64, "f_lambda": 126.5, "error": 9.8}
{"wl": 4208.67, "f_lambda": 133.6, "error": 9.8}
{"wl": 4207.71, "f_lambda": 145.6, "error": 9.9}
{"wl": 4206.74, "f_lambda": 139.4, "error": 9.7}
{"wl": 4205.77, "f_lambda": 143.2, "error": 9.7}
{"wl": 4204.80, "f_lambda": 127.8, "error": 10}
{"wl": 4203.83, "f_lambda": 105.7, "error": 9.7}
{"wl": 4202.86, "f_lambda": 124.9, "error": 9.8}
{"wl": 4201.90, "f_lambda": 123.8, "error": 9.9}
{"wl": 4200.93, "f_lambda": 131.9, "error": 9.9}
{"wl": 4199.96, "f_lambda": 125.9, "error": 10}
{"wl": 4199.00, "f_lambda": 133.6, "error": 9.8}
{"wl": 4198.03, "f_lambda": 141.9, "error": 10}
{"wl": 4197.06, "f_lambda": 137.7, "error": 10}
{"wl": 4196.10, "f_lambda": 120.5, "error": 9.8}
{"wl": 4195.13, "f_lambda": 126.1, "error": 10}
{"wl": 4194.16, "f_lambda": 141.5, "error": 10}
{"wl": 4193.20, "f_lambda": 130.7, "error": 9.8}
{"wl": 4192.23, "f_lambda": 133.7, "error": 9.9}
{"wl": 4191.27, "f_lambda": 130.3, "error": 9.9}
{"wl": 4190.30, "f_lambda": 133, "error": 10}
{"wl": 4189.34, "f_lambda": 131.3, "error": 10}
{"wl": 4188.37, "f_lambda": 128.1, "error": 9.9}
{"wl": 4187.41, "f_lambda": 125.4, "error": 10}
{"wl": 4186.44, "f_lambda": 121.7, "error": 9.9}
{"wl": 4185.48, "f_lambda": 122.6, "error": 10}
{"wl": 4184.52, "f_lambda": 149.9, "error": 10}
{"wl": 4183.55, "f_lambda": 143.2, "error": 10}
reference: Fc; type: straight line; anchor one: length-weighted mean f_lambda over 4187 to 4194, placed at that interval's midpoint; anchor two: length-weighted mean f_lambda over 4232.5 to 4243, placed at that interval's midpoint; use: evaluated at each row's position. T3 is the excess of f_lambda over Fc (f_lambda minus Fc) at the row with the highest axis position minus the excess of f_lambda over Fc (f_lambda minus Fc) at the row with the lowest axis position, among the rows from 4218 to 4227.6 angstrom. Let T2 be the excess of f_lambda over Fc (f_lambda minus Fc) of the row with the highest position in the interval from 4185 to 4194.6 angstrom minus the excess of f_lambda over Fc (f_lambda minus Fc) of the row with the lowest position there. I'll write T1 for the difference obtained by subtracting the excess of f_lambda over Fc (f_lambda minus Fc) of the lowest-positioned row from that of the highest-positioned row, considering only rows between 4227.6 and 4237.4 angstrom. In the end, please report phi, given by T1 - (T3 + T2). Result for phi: -10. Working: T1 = 17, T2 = 19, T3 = 7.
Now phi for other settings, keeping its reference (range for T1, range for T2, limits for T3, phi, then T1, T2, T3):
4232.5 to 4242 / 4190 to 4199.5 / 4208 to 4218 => 6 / 4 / 1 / -3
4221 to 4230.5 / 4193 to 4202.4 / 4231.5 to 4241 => 7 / -7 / -7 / -7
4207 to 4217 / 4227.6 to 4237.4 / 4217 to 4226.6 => -25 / -17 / 17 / -8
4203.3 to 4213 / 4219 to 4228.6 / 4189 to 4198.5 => 57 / 28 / -40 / 11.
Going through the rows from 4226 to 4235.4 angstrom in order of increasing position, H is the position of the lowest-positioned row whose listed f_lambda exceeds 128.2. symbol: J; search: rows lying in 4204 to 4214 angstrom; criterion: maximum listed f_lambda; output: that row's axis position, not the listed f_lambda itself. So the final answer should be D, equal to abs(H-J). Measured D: 16.5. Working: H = 4227.13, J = 4210.61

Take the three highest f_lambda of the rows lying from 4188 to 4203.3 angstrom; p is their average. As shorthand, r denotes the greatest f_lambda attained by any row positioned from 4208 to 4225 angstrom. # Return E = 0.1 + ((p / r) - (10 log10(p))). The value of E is -20.5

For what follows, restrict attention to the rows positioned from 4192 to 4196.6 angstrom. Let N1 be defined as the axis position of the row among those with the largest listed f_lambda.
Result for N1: 4194.16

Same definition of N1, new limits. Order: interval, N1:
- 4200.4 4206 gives 4205.77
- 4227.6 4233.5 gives 4232.00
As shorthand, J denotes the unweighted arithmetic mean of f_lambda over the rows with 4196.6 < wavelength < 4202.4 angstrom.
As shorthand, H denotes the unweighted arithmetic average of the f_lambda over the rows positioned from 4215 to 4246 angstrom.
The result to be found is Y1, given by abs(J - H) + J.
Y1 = 135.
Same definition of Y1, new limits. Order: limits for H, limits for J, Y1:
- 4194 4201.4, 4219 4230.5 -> 132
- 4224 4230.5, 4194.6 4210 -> 138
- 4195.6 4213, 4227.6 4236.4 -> 131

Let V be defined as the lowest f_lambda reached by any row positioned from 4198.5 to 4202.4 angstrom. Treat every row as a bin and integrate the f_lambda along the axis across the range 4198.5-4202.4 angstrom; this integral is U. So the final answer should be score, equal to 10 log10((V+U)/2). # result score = 25.0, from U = 503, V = 123.8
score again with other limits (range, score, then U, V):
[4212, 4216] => 24.9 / 497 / 115.7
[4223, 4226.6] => 24.5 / 440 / 118.2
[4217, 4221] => 25.2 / 544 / 125.7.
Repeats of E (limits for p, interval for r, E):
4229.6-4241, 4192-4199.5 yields -20.3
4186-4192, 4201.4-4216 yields -20.2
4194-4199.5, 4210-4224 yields -20.5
